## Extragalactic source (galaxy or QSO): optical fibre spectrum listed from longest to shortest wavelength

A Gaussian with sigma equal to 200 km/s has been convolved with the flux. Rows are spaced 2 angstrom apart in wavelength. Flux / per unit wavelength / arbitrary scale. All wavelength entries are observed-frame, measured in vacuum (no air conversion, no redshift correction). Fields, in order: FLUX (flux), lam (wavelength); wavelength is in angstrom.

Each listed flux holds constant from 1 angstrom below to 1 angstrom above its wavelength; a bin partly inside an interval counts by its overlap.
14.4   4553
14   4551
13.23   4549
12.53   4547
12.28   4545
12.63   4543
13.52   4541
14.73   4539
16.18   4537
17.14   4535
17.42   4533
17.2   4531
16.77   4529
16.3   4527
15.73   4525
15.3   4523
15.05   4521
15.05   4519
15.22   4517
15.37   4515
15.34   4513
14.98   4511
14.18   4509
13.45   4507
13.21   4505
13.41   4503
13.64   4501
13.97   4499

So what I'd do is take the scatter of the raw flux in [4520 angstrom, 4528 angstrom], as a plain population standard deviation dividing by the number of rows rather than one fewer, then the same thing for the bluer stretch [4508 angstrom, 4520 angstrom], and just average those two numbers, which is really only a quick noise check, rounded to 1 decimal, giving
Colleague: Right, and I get 0.4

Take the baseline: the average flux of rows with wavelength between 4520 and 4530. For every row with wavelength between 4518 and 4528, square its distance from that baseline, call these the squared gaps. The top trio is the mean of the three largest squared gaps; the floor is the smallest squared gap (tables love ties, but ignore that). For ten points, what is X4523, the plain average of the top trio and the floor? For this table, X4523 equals 0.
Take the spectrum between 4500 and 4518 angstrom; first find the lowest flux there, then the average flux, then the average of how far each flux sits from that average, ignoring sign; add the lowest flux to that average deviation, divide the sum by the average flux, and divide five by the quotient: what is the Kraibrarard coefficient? 5.10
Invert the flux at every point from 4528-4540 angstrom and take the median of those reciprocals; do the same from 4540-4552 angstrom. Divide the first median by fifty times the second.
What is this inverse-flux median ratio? 0.015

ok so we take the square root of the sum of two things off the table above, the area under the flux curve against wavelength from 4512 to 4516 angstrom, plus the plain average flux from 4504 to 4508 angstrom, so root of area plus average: 8.6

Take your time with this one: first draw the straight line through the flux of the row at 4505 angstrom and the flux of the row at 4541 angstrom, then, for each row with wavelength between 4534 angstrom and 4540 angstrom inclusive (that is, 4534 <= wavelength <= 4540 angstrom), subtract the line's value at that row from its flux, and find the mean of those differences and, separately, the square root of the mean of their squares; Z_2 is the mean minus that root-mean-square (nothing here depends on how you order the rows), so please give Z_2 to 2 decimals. -0.19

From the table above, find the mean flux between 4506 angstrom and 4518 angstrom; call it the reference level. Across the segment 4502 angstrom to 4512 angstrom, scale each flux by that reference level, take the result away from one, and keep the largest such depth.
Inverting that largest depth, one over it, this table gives 10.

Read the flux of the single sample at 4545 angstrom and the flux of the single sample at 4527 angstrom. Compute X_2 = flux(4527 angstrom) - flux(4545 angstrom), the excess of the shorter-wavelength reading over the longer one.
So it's 4.0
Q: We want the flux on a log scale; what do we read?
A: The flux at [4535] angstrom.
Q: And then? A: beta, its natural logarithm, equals 2.84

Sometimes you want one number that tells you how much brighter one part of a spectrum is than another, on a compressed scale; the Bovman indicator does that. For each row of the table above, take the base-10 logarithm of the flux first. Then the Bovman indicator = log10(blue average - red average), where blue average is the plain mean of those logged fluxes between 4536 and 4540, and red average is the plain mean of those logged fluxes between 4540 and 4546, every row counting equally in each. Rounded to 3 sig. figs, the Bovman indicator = -1.09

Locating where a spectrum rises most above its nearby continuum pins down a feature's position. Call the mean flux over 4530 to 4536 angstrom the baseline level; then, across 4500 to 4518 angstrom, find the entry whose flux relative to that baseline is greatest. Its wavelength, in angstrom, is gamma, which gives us 4515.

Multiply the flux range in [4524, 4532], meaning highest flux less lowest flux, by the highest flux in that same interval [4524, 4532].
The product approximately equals 25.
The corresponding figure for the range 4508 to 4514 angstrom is 18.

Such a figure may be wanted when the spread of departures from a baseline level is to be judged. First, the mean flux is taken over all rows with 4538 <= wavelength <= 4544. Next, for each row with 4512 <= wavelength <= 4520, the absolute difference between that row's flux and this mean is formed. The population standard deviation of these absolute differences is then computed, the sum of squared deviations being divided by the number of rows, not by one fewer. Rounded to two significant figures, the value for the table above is 0.13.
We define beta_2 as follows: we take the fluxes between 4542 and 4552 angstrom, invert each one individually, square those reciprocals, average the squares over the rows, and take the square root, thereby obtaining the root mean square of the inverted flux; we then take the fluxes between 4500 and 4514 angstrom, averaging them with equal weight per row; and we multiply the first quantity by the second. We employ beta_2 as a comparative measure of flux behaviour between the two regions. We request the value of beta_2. 1.09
